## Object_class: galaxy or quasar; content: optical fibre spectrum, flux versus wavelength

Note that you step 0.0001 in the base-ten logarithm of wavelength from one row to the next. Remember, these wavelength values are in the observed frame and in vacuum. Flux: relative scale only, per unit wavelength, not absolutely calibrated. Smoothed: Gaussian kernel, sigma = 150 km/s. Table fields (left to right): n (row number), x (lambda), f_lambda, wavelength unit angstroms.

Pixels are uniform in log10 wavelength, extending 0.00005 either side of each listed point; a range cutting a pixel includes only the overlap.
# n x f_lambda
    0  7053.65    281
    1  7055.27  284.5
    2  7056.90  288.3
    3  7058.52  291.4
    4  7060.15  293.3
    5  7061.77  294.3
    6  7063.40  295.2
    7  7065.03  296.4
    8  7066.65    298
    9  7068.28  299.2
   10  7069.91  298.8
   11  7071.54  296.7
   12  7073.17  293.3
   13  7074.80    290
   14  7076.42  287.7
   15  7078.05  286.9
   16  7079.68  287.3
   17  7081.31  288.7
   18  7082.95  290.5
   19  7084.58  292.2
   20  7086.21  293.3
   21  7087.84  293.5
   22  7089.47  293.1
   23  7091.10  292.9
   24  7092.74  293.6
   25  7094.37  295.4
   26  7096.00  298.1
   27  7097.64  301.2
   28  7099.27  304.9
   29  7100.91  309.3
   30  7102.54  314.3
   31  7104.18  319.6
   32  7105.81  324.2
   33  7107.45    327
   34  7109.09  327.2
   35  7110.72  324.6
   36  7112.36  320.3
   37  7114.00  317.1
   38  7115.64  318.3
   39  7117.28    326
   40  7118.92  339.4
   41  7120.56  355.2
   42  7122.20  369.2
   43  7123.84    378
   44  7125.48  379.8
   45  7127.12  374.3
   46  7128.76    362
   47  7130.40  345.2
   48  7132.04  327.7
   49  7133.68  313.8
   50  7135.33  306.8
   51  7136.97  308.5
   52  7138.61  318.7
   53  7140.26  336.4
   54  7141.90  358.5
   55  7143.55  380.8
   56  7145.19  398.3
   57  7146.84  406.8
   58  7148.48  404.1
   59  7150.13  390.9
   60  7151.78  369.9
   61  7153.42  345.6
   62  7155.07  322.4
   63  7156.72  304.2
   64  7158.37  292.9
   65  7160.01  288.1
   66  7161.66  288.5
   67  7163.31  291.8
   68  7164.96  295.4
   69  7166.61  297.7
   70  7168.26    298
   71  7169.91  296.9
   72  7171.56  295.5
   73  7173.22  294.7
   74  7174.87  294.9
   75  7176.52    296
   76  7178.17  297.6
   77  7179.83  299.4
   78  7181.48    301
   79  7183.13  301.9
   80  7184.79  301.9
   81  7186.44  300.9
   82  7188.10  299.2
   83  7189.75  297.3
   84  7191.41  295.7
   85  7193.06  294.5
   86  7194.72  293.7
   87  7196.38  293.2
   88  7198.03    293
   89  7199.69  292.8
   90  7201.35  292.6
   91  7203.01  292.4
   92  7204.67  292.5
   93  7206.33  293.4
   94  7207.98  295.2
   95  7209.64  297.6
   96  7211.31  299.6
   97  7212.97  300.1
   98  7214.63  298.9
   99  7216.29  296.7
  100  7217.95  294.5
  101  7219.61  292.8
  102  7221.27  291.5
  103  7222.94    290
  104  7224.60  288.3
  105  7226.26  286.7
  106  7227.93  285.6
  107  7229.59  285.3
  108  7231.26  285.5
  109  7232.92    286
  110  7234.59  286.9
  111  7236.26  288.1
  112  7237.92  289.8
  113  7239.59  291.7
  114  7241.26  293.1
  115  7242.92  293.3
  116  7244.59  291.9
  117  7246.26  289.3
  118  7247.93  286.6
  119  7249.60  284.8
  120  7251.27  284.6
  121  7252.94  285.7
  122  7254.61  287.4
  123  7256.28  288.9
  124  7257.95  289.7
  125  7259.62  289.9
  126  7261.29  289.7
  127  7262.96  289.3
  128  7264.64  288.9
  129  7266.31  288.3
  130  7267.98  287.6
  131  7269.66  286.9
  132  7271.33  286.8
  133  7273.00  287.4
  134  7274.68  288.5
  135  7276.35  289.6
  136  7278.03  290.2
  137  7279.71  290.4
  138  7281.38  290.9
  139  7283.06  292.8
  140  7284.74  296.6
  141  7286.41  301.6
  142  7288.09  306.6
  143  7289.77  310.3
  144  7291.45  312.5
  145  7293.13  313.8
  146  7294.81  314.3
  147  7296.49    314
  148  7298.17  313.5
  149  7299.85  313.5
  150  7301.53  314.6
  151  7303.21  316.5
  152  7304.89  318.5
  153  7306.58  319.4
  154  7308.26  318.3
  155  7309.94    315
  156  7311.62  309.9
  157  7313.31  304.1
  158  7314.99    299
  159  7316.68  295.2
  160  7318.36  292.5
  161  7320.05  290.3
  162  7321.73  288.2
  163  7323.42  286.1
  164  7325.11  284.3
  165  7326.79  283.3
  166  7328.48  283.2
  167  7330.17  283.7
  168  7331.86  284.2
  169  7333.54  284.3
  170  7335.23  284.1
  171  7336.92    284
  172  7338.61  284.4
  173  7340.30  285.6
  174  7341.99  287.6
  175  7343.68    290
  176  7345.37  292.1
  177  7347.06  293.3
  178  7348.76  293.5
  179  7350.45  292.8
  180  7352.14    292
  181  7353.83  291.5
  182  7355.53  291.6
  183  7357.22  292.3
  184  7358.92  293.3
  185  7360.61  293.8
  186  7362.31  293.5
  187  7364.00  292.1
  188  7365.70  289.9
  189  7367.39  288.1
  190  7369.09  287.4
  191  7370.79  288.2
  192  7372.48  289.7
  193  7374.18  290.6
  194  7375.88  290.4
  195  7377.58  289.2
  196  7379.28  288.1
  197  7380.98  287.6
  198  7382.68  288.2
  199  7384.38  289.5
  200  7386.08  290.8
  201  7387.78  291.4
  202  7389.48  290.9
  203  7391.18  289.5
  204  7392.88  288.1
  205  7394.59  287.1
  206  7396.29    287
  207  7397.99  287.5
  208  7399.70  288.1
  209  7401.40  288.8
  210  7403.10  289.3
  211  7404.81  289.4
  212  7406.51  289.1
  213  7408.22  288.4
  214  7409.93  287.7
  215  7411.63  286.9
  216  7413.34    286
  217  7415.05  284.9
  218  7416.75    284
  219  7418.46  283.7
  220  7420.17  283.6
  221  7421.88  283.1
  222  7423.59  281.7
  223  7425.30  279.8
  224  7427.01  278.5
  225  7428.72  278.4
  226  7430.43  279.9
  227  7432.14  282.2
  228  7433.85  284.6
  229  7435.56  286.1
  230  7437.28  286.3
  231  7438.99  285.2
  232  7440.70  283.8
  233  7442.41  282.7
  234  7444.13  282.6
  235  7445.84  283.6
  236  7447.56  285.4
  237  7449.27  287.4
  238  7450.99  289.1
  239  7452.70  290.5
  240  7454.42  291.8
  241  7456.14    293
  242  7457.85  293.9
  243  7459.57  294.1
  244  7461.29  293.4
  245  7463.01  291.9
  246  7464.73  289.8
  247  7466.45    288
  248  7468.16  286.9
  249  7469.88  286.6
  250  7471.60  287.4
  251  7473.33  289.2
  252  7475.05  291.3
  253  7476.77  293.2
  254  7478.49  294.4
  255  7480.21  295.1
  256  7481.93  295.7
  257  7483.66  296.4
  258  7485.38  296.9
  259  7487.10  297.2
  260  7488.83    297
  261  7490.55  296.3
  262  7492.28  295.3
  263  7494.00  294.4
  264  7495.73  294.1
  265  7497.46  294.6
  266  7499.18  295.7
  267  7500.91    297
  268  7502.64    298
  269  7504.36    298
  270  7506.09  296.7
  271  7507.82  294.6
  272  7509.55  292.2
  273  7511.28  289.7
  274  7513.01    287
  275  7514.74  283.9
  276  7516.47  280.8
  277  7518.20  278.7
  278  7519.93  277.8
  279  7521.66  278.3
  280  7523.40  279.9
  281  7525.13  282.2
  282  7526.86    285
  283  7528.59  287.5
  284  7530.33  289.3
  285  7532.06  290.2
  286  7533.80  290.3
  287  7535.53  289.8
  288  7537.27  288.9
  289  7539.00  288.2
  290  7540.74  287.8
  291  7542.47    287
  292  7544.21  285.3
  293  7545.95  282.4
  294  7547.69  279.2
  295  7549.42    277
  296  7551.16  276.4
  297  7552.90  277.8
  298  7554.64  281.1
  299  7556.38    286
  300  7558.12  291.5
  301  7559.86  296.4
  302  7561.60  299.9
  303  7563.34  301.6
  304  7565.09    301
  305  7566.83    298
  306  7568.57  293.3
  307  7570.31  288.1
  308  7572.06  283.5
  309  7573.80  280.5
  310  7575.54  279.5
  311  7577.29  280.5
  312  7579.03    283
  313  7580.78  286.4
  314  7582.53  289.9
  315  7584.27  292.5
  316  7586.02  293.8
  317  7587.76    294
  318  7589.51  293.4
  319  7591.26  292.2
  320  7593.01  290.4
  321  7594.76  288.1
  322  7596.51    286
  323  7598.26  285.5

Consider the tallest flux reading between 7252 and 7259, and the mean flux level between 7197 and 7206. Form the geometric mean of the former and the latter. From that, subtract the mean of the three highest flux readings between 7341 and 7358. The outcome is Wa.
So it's -2.0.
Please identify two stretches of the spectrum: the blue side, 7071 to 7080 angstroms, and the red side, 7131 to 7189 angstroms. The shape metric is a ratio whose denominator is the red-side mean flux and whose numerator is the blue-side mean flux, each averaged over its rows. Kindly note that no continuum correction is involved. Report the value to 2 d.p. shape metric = 0.91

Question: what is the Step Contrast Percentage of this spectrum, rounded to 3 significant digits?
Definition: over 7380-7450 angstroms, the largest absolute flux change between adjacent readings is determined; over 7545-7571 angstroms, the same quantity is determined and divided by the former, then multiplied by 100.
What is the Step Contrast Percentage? 229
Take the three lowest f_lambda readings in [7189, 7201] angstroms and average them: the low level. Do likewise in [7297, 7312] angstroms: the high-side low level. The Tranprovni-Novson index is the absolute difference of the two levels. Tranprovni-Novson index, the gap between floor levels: 19.3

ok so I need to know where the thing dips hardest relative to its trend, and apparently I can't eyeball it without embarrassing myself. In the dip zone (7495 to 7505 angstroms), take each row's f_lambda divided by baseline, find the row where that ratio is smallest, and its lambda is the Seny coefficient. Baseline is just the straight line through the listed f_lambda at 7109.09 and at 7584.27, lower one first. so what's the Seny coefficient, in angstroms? 7495.73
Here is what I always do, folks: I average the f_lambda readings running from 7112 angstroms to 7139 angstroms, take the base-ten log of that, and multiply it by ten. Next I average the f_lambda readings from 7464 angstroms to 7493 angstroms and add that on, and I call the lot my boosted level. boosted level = 318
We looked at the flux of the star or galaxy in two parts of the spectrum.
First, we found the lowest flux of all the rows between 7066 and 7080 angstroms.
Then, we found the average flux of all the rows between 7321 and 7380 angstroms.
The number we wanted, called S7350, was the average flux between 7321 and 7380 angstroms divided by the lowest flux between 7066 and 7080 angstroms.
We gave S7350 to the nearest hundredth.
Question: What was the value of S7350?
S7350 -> 1.01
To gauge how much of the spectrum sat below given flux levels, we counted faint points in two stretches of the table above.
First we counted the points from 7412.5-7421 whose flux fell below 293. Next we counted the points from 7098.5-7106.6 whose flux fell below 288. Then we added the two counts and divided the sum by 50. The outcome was 0.100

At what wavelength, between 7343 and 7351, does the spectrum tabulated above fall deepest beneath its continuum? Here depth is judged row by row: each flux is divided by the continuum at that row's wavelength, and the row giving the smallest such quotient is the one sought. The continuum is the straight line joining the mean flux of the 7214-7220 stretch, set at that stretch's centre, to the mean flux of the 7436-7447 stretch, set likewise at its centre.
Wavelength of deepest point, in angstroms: 7343.68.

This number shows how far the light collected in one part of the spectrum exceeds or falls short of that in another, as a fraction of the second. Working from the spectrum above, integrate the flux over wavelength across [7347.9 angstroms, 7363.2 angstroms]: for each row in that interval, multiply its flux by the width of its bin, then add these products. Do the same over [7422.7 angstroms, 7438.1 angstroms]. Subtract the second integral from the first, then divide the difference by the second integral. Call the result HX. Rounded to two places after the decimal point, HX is 0.03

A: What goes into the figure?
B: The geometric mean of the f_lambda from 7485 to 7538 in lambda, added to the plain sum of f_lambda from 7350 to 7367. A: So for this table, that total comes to 3213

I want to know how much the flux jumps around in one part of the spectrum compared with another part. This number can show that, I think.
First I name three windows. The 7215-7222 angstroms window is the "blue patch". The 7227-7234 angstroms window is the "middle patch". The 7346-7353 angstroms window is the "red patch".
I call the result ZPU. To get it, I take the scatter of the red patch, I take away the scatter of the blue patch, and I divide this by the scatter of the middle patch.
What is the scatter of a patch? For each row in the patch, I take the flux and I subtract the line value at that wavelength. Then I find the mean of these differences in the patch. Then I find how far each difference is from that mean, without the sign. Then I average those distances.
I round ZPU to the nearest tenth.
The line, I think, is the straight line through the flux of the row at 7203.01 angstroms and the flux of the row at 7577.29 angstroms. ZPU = -5.1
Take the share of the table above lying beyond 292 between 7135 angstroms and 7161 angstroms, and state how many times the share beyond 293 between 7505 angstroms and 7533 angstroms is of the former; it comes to 0.13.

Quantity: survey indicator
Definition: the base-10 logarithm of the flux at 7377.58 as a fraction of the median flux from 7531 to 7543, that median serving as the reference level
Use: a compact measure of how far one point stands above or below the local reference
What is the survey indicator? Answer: 0.00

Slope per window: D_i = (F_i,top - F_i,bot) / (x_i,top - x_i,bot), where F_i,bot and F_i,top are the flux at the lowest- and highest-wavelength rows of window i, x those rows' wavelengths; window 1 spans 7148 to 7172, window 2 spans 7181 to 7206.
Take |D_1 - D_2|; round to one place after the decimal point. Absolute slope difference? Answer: 4.3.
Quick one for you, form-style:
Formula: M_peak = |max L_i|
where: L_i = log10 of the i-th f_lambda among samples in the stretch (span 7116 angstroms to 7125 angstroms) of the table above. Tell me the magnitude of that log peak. 2.58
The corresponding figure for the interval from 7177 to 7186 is 2.48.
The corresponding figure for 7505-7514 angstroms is 2.47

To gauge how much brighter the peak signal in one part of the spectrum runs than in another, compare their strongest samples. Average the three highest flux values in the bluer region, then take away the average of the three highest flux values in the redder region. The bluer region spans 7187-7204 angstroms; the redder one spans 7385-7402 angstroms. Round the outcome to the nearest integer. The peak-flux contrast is 6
